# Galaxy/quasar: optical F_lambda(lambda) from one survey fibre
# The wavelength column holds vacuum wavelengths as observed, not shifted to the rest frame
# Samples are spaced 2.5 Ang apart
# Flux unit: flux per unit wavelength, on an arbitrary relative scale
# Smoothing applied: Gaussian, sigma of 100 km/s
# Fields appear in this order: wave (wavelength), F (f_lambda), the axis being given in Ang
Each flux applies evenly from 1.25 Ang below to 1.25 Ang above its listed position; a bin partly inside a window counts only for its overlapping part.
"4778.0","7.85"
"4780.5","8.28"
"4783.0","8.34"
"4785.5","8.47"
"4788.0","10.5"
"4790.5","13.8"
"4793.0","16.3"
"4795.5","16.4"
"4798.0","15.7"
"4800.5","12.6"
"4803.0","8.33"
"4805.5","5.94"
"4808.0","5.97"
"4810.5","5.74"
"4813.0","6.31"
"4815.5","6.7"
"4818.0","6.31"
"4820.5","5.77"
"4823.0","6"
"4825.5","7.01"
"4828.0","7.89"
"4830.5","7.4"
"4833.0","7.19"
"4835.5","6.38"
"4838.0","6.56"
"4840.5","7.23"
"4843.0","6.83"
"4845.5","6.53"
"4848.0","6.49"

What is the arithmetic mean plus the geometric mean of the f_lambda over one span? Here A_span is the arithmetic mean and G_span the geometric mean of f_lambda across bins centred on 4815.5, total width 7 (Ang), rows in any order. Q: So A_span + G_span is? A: 12.9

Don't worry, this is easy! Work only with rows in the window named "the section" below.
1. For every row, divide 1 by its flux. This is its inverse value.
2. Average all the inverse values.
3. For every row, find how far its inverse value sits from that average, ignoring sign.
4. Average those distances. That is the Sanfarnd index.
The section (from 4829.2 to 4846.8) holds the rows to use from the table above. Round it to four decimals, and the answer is 0.0072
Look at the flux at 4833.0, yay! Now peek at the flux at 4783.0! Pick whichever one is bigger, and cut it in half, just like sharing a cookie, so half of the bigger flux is 4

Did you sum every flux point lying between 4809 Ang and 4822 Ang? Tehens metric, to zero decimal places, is 31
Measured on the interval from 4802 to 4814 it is 32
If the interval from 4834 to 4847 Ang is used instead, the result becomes 34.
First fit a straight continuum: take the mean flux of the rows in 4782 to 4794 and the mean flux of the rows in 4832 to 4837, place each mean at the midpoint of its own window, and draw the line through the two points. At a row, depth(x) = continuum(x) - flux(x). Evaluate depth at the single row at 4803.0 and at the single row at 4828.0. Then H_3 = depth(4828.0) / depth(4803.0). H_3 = -0.3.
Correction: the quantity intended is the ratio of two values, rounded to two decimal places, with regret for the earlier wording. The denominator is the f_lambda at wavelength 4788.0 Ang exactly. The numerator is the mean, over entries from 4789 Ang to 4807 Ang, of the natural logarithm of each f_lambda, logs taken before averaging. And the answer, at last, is 0.24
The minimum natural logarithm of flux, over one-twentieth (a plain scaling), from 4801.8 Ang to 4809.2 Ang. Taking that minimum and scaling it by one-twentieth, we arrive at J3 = 0.089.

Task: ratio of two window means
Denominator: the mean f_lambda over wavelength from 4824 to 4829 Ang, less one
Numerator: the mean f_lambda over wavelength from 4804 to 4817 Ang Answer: 1.0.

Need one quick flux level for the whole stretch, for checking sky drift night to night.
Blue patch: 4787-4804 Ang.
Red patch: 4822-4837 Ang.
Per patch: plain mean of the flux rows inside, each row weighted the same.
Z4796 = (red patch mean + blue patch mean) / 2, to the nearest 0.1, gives 10.2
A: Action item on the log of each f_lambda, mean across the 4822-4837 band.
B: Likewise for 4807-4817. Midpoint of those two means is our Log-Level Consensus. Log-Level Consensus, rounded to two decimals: 0.82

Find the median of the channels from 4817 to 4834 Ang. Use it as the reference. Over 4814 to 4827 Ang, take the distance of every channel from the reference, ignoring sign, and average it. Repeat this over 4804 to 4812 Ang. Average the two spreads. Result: 0.9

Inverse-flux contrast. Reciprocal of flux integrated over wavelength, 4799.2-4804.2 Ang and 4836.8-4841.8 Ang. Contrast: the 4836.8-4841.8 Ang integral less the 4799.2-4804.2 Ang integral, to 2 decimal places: 0.23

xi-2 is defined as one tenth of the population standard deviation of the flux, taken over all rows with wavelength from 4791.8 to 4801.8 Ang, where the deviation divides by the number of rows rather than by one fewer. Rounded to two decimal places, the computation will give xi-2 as 0.16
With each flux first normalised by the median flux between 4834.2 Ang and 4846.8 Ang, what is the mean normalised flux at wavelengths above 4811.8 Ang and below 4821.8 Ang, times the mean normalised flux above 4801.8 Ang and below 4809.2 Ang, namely 1.0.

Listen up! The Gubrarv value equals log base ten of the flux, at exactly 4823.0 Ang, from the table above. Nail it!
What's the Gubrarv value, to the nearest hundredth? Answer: 0.78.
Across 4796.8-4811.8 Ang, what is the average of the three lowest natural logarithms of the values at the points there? 1.77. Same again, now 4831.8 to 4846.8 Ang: 1.87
